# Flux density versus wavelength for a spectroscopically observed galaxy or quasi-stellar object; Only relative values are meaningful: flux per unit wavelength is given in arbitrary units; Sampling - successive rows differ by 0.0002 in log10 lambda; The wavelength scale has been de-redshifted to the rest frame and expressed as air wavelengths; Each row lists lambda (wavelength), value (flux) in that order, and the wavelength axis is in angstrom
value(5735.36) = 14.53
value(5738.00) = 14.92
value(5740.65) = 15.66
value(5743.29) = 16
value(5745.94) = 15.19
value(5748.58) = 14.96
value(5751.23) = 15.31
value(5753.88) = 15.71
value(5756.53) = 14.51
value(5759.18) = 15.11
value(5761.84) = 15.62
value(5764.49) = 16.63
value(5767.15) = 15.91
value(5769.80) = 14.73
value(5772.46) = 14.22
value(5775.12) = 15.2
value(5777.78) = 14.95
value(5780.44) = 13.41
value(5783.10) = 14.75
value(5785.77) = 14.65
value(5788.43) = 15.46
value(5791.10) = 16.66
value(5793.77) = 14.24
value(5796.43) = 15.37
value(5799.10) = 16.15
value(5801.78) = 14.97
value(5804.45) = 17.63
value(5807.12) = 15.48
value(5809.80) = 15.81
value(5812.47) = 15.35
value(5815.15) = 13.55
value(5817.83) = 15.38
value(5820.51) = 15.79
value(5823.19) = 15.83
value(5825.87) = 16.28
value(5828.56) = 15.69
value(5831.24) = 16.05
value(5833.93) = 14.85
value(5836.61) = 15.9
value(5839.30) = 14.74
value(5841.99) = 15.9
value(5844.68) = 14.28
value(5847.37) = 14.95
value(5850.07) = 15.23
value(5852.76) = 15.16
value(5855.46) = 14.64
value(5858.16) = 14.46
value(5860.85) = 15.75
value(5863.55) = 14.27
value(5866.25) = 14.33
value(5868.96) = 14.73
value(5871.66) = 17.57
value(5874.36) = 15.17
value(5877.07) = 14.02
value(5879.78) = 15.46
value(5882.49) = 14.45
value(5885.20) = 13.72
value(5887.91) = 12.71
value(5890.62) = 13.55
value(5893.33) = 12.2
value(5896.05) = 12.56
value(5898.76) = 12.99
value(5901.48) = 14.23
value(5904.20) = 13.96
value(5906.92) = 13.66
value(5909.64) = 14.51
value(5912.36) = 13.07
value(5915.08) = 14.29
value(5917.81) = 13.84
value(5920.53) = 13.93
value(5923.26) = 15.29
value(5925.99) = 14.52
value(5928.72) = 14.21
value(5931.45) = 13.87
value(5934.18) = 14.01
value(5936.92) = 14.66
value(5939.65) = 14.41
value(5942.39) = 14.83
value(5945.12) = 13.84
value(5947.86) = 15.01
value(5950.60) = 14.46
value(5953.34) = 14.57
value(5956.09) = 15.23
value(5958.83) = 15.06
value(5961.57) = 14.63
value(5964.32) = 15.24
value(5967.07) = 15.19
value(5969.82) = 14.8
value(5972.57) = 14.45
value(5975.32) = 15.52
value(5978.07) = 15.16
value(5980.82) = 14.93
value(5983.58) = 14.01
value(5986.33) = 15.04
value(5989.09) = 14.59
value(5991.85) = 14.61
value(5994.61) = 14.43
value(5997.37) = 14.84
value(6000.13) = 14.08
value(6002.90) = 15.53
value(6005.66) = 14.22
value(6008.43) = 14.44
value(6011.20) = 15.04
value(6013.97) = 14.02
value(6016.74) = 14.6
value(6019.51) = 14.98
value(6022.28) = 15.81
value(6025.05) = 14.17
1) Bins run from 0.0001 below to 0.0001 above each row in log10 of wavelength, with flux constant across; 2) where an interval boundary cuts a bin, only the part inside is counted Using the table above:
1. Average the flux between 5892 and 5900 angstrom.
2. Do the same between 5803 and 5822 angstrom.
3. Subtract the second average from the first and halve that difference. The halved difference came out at -1.5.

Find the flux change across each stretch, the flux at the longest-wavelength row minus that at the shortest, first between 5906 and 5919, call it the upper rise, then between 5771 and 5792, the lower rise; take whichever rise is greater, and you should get 2.44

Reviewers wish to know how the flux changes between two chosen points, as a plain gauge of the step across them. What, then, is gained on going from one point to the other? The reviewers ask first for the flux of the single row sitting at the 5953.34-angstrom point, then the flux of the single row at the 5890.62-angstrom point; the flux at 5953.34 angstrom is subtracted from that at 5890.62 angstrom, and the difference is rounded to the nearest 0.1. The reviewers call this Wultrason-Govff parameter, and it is -1.0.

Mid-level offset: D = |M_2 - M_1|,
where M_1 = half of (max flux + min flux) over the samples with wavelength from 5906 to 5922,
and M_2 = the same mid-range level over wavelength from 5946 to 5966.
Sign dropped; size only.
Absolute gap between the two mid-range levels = 1.1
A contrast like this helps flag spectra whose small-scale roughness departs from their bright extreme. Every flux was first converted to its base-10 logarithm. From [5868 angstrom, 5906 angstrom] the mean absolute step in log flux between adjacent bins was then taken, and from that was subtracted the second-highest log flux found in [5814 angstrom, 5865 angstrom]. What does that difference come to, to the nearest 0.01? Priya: -1.17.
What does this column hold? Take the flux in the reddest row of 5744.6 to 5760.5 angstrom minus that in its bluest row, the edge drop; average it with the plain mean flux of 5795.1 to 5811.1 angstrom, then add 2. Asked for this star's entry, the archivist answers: 9.9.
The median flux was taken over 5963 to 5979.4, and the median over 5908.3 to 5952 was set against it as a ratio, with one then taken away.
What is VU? -0.05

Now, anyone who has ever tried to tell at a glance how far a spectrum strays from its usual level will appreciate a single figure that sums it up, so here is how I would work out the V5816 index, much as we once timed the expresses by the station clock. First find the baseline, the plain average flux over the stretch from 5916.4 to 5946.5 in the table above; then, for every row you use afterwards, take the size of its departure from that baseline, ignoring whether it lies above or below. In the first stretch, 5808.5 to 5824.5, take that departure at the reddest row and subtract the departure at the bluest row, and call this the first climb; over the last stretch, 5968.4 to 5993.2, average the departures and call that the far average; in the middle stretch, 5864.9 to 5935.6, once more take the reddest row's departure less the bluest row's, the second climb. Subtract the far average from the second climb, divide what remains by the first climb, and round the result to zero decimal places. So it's -13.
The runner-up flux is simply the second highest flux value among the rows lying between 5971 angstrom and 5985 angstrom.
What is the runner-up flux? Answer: 15.16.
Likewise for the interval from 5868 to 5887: 15.46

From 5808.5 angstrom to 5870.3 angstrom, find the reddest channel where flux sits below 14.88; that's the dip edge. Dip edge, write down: 5868.96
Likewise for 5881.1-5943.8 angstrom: 5942.39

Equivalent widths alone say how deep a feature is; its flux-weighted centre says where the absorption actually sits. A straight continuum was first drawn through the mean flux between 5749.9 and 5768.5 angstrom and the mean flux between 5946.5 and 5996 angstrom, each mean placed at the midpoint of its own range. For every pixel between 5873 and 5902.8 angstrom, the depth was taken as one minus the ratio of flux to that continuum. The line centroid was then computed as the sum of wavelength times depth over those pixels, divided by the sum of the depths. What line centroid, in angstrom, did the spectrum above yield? 5891.7 angstrom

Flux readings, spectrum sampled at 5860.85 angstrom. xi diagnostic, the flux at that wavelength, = 15.75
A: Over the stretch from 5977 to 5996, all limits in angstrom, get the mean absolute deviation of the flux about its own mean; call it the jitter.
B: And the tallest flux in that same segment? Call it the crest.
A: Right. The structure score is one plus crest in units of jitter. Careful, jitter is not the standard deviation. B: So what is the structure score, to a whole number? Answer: 50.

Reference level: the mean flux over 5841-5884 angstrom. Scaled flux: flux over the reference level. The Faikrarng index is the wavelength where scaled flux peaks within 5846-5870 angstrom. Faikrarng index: 5860.85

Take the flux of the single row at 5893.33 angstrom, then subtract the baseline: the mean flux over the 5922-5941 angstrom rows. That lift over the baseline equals -2.2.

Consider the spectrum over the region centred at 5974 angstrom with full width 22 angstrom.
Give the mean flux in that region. 14.9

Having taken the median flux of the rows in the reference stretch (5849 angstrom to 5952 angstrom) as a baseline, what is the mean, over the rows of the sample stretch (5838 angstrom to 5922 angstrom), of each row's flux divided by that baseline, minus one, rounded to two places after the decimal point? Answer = 0.00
